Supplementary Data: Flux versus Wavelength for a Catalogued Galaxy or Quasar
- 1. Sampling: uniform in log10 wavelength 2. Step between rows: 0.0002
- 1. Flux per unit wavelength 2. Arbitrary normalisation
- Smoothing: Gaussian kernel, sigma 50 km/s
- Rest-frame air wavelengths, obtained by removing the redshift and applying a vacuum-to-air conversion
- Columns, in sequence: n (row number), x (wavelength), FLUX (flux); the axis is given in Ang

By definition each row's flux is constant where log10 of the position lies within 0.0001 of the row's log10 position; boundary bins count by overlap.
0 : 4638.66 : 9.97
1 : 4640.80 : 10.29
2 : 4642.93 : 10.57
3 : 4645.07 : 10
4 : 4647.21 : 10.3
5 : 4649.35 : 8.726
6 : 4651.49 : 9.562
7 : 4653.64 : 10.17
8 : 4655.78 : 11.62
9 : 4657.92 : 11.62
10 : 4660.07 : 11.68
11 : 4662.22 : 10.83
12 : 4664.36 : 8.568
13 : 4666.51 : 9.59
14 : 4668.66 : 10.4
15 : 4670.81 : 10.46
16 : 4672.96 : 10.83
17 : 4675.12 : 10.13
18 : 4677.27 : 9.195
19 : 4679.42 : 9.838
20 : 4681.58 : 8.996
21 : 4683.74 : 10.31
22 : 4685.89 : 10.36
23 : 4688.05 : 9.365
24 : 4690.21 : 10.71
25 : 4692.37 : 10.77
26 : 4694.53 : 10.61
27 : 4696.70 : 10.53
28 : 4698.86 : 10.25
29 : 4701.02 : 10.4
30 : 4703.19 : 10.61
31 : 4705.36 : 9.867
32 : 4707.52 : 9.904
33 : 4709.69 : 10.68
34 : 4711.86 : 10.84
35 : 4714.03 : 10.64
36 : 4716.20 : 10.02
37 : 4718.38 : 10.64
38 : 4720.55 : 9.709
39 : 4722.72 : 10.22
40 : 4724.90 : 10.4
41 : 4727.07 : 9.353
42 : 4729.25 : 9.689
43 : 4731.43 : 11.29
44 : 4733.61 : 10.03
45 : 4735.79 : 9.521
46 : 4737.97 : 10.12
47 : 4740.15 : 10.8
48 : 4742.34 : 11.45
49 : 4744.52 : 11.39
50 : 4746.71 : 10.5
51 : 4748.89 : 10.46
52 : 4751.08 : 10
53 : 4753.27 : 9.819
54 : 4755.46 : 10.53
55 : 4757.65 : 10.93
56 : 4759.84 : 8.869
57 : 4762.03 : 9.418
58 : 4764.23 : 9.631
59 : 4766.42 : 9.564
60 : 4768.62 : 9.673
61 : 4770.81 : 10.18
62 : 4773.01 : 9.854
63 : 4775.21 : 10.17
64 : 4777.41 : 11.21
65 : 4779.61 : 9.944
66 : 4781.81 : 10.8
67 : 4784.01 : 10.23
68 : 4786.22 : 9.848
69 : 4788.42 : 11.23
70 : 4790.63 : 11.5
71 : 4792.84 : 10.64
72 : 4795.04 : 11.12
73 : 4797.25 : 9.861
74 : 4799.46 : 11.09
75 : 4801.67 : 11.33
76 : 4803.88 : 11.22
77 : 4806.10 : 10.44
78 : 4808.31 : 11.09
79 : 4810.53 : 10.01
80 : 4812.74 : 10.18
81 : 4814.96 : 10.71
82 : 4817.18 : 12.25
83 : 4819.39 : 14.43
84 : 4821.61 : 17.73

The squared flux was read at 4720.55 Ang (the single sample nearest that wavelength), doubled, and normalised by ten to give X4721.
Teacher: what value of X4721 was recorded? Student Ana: 19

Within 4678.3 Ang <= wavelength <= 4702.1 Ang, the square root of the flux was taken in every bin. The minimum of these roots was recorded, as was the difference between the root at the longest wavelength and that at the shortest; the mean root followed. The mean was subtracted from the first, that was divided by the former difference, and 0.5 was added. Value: -1.7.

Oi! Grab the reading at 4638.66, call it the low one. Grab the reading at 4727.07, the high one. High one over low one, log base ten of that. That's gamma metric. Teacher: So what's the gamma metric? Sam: -0.028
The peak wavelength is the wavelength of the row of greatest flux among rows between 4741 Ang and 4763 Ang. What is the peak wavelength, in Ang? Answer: 4742.34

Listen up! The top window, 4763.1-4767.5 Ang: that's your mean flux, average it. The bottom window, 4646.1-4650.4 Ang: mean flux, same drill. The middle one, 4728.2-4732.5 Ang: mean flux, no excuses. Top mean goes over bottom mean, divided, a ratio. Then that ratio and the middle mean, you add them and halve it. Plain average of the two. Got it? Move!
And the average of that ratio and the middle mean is 5.75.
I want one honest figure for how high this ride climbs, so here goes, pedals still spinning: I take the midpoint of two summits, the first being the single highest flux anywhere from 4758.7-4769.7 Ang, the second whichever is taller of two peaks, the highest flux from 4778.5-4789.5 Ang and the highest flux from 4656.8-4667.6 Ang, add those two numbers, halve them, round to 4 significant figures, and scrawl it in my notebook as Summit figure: 10.68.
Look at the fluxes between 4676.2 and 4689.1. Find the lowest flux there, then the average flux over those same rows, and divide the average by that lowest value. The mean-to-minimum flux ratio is 1.08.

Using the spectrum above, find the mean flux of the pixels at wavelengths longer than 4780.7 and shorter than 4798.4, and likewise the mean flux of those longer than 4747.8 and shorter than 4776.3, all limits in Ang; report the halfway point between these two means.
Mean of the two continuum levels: 10.3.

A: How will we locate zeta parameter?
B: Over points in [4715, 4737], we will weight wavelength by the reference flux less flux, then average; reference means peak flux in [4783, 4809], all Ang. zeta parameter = 4726.3 Ang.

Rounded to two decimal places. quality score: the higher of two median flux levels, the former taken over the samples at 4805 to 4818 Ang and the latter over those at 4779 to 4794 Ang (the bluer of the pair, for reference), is 10.64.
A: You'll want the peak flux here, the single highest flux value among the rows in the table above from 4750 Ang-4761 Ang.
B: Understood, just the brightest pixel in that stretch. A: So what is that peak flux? 10.93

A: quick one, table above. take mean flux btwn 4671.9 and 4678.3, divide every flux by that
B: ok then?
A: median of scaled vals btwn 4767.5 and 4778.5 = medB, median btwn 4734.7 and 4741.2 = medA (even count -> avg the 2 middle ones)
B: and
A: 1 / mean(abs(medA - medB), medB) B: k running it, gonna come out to 1.97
